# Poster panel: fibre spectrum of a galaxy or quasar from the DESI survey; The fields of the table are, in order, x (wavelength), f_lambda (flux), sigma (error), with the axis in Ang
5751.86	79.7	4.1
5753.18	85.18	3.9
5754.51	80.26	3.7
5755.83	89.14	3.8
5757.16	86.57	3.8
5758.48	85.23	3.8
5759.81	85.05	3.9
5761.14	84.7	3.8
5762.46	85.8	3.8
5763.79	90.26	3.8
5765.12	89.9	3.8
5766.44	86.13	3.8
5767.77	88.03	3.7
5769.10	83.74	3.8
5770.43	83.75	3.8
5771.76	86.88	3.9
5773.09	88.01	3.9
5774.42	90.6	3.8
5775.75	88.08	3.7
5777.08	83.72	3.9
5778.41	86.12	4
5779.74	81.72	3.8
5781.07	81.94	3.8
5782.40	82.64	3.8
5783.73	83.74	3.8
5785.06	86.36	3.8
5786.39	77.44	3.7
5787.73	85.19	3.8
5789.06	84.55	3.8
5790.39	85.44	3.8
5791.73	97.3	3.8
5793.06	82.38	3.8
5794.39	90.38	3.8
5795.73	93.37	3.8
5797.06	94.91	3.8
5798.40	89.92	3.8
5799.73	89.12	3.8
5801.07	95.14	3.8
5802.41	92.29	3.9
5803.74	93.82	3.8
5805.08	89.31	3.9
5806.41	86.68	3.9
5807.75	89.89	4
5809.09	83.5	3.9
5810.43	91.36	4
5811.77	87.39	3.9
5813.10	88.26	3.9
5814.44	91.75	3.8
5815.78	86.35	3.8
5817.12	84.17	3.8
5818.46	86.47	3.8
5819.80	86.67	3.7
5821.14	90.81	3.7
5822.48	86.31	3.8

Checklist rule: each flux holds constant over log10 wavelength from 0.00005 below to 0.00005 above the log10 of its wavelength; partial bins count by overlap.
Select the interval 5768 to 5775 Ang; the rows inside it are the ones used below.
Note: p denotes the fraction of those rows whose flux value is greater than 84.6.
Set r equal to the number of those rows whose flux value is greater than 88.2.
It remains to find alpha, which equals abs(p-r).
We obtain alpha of 0.40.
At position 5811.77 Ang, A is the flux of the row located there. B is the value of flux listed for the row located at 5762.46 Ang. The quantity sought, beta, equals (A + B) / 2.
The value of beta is 86.6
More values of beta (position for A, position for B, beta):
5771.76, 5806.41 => 86.8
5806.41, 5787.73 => 85.9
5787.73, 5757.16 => 85.9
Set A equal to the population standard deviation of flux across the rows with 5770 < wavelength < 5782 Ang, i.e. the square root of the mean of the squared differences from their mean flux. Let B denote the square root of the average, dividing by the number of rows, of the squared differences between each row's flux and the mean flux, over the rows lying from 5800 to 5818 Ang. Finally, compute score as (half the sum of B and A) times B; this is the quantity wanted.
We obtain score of 11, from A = 2.9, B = 3.4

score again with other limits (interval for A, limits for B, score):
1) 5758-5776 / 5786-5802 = 23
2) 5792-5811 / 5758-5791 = 9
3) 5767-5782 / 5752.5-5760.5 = 7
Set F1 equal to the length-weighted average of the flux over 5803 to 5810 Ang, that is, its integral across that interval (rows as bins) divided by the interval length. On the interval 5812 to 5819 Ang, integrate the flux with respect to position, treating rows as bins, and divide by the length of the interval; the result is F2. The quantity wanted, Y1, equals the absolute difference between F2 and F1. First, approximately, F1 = 89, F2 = 87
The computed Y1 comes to 1.3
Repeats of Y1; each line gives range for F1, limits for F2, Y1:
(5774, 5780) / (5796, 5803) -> 6.1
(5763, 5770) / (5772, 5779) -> 0.1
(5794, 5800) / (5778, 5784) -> 8.6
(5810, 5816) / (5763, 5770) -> 1.8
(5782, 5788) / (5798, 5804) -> 9.2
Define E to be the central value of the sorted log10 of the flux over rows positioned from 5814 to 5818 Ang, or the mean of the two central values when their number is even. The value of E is 1.94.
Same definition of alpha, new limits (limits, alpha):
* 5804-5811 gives 2.20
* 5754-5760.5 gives 0.20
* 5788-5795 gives 1.40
